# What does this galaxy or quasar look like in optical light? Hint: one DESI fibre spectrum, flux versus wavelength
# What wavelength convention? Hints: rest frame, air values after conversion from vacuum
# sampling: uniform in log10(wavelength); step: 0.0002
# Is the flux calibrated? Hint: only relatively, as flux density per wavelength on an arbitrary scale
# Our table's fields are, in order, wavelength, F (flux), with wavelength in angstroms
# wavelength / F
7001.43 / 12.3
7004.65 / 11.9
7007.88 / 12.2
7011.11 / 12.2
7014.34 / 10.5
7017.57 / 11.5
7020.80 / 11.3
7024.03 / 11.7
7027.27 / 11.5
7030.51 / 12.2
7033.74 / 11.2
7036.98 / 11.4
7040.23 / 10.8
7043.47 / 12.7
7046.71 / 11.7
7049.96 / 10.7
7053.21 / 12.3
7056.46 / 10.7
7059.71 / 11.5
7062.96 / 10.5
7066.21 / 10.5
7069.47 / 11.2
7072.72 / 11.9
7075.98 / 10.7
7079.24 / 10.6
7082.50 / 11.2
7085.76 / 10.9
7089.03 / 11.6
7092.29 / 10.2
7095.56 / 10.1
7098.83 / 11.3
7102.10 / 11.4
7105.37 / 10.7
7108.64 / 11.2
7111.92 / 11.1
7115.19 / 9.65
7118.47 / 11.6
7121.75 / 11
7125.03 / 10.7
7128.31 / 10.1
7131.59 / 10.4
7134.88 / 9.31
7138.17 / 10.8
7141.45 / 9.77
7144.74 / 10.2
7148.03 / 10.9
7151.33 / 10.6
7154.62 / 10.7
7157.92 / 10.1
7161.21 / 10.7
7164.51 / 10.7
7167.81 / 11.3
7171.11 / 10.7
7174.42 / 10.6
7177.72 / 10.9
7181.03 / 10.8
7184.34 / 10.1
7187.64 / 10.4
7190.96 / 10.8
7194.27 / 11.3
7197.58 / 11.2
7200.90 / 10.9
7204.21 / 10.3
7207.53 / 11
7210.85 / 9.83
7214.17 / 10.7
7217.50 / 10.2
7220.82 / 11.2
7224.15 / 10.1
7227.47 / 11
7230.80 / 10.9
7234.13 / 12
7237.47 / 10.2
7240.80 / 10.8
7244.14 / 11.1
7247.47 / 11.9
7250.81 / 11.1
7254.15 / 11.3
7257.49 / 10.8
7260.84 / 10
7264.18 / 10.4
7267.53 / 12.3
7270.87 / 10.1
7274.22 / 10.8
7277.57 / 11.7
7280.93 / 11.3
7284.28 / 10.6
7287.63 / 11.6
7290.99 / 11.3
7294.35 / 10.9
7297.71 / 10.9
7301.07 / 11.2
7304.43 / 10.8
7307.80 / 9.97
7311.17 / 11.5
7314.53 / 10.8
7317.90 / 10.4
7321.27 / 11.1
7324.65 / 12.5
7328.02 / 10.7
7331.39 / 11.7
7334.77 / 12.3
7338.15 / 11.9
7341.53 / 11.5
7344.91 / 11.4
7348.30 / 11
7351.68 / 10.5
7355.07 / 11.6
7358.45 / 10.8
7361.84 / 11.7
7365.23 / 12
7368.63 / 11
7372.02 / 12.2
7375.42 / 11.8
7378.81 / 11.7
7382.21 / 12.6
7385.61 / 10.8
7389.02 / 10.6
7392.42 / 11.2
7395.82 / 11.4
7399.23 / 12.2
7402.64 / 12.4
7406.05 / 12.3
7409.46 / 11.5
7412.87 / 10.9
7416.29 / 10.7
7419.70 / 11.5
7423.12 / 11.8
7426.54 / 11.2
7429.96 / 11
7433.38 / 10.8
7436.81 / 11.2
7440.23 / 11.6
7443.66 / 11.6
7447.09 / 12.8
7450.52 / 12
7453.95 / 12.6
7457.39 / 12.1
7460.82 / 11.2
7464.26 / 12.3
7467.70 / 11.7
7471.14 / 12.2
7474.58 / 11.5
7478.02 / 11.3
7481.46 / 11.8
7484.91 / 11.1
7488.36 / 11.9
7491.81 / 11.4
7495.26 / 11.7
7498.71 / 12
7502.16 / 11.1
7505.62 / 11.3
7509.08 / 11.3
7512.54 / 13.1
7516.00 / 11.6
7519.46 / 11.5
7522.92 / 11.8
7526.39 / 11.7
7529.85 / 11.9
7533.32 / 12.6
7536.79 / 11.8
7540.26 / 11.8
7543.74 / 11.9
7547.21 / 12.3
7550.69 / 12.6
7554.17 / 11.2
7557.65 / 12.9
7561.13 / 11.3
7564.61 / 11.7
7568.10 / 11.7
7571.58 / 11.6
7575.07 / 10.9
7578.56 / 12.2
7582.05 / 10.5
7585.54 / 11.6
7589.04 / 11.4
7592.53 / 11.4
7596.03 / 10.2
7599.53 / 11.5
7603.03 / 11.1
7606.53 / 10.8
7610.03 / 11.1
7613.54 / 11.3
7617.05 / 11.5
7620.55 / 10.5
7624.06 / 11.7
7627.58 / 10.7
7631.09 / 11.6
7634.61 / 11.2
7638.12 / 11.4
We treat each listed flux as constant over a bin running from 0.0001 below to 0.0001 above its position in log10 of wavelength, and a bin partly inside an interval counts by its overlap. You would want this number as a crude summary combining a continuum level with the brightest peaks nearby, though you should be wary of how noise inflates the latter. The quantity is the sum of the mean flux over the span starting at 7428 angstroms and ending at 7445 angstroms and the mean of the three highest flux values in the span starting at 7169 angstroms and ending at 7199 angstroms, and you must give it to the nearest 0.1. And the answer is 22.4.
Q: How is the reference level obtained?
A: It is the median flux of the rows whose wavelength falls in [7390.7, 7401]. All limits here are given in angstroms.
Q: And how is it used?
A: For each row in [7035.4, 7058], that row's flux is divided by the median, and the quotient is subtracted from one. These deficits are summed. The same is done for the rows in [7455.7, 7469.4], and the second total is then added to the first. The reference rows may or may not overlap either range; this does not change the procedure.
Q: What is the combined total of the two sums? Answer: -0.19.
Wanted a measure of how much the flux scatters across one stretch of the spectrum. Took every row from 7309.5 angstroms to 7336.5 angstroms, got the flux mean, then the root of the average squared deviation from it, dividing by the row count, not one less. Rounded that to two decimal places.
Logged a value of 0.71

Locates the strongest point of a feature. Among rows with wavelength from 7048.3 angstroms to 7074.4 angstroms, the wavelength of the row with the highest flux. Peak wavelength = 7053.21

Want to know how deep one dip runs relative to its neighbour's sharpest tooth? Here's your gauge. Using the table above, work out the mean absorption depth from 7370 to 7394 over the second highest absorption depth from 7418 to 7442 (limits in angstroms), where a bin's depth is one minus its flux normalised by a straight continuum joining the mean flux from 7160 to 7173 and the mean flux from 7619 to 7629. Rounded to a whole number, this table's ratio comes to 8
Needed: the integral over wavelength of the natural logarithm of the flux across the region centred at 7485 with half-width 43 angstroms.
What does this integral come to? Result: 212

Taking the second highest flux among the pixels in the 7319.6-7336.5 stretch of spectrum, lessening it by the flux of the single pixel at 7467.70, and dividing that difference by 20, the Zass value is 0.030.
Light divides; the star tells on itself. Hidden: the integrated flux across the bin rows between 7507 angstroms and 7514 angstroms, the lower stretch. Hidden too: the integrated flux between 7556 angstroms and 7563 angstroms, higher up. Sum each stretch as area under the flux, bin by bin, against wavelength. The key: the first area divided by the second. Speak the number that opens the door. 1.00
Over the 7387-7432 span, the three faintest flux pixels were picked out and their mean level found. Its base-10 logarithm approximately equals 1.03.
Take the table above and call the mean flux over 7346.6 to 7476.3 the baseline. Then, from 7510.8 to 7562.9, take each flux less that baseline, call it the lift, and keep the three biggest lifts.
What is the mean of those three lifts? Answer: 1.3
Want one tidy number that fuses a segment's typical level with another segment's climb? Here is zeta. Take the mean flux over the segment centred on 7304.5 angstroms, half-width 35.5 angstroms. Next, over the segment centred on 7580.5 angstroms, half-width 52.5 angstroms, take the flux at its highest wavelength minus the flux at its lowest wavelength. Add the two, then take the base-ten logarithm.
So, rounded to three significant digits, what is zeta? 1.04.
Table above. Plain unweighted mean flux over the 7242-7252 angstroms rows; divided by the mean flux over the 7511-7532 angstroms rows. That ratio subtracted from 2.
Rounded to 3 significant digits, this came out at 1.05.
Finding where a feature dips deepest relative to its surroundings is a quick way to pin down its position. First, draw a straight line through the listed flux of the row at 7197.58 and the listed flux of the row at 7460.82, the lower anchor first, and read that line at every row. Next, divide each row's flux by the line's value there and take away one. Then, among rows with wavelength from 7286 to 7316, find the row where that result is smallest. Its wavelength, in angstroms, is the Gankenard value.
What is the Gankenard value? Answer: 7307.80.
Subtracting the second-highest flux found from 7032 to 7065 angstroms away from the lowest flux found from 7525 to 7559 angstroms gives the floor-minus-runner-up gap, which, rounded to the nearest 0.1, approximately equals -1.1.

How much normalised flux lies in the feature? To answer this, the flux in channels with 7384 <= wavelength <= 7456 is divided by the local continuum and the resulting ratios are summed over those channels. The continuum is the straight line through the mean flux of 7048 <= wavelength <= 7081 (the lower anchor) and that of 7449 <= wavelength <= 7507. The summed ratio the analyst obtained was 20.8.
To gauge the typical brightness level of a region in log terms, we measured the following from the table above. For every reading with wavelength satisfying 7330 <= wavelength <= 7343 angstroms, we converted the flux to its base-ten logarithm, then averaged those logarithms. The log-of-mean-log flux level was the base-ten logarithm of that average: 0.031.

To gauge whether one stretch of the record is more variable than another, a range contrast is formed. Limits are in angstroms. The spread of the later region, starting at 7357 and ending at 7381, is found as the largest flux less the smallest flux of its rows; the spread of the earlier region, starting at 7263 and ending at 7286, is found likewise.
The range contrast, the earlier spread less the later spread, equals 0.80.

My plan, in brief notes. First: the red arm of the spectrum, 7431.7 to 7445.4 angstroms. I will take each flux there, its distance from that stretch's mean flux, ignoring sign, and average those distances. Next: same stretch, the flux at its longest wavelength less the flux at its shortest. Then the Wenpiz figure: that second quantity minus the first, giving 0.5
